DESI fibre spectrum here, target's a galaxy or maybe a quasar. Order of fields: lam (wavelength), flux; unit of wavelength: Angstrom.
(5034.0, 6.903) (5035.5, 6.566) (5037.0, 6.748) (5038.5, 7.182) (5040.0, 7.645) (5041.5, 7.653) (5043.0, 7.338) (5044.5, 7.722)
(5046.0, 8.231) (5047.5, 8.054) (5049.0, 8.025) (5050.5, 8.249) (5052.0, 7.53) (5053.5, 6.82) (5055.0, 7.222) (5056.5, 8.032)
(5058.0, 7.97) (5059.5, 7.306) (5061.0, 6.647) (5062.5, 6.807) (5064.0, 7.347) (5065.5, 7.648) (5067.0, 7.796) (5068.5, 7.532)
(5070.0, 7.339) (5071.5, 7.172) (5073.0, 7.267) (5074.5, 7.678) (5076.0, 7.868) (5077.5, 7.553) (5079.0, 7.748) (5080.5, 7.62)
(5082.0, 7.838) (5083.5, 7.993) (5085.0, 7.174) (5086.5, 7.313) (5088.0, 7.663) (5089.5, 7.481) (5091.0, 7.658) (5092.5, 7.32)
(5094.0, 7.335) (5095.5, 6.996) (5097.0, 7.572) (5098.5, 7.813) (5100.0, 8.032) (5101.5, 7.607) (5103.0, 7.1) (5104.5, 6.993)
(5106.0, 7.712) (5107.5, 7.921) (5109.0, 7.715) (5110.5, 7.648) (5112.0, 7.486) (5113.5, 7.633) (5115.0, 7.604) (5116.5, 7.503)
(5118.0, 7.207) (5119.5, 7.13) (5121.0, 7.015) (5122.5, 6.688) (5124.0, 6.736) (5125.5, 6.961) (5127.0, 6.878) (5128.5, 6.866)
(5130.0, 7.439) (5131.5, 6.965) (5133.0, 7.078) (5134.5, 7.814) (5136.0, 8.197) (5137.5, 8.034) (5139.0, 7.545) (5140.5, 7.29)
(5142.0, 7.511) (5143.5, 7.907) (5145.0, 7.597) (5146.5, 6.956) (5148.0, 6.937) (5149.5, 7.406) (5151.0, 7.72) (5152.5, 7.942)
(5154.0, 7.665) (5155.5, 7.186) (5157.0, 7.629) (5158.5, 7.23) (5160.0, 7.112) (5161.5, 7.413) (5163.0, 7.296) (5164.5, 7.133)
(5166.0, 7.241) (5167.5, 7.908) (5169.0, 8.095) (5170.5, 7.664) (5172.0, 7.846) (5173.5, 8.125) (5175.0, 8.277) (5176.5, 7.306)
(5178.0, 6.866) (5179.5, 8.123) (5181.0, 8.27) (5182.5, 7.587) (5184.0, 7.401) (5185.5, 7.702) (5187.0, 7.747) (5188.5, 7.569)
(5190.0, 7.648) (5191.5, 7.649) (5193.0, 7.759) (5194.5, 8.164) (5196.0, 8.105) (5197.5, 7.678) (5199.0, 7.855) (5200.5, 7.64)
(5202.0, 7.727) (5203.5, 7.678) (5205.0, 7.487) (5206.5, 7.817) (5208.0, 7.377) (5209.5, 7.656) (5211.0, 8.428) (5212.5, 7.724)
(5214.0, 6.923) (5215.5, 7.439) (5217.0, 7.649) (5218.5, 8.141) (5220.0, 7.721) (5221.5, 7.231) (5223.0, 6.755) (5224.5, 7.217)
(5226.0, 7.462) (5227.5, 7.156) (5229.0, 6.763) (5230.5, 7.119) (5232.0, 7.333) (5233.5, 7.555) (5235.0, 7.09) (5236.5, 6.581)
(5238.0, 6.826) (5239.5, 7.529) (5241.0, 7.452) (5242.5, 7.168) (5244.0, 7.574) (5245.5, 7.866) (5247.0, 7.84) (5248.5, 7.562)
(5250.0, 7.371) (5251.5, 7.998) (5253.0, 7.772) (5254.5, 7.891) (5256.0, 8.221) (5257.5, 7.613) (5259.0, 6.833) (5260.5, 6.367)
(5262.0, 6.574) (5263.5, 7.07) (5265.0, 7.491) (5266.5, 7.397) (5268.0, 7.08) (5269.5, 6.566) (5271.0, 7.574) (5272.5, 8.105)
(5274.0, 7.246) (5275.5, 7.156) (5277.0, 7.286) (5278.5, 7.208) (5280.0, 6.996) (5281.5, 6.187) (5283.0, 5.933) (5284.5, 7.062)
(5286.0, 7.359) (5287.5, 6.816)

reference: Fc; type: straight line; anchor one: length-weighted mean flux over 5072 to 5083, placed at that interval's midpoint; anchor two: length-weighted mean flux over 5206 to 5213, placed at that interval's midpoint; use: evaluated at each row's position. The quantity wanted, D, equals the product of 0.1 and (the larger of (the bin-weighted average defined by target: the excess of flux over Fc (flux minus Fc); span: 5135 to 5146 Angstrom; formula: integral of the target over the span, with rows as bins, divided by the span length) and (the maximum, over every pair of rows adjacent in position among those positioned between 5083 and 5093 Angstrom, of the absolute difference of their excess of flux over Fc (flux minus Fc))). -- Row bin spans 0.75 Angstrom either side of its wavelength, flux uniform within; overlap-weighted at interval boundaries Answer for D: 0.0821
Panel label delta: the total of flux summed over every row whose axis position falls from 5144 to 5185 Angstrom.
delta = 204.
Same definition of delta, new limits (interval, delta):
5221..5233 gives 57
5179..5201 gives 117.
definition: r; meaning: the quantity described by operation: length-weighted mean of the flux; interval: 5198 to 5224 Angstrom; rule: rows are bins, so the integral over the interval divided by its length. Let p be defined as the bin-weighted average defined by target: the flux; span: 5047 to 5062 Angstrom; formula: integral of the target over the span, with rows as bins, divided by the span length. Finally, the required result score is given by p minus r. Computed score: 0.0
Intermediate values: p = 7.56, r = 7.60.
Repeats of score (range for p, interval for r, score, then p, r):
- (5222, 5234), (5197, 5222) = -0.5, 7.16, 7.66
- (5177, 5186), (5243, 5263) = 0.2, 7.65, 7.49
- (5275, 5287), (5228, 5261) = -0.5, 6.89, 7.38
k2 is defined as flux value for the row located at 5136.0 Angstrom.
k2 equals 8.197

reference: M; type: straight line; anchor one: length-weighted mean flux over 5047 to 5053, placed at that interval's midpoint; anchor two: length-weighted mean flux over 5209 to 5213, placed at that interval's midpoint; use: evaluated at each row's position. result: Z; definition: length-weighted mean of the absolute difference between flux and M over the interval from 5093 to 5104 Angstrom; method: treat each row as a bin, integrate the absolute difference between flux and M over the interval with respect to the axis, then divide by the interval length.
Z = 0.48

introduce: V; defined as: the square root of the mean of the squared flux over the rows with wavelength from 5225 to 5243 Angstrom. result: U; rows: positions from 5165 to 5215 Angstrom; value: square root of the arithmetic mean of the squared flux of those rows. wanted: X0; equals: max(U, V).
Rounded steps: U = 7.7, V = 7.18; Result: 7.74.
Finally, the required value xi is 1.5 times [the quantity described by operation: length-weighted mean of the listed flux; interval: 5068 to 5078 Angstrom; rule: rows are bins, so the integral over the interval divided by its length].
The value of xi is 11.2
